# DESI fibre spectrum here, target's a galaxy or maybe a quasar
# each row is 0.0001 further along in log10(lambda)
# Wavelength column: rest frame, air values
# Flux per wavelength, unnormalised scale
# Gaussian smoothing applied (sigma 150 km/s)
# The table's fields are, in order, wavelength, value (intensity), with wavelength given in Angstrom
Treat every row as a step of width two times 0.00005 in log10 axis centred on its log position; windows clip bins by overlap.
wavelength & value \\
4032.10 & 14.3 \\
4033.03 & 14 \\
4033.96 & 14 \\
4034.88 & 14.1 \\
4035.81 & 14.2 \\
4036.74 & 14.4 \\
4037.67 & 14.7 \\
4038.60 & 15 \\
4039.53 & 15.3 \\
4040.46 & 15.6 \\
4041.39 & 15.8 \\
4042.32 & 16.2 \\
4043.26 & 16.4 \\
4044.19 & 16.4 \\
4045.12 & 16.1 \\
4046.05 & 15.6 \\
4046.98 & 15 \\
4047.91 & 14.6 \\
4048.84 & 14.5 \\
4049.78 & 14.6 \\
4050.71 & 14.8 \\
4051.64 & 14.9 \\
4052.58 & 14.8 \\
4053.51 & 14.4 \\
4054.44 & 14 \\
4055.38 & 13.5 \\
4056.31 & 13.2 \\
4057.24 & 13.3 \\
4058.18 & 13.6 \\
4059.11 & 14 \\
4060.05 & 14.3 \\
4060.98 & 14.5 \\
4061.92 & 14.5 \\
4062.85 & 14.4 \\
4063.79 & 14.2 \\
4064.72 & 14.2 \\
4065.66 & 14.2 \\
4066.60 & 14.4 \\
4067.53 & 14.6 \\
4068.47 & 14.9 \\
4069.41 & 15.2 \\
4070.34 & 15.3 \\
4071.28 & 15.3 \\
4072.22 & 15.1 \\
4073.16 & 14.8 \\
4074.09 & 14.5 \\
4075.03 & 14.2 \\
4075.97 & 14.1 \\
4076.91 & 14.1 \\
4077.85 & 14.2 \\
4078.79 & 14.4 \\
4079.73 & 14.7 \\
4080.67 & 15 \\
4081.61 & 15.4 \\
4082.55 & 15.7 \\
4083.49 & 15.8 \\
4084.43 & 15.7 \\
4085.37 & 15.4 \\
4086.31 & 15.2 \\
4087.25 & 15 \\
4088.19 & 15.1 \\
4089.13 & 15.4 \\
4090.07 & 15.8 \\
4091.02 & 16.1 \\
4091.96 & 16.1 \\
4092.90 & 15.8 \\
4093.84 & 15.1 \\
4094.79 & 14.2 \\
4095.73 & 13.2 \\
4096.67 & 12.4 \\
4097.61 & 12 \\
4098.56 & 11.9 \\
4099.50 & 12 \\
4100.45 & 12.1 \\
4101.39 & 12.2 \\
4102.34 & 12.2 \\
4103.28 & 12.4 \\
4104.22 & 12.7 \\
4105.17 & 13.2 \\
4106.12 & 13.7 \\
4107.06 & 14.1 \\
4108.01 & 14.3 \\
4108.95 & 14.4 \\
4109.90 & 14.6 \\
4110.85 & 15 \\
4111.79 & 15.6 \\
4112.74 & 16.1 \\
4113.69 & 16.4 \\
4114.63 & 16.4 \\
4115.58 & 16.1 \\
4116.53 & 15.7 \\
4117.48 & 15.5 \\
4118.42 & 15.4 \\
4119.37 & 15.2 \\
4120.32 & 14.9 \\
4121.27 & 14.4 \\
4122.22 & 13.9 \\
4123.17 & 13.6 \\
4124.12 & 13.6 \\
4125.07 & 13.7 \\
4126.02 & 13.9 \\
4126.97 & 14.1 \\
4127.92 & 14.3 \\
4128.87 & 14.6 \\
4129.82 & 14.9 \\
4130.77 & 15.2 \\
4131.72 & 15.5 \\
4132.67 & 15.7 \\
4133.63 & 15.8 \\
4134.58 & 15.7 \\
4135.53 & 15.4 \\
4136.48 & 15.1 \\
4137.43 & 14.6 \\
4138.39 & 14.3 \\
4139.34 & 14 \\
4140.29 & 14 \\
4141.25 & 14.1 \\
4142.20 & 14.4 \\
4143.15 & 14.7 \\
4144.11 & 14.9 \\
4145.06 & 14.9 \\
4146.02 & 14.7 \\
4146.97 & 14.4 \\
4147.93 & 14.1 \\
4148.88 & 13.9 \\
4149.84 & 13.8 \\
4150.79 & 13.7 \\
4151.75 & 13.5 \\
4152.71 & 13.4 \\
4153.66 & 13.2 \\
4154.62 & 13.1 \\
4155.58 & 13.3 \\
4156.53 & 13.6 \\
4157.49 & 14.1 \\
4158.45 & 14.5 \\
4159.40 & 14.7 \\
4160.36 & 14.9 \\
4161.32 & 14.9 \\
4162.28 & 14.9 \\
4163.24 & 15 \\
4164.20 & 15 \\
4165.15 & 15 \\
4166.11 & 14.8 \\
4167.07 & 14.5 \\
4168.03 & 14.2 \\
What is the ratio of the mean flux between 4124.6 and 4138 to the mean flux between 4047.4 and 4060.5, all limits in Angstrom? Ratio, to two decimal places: 1.05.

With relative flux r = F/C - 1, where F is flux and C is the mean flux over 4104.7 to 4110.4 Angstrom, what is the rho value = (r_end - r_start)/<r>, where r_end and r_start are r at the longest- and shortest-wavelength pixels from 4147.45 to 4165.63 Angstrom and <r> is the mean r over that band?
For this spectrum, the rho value 10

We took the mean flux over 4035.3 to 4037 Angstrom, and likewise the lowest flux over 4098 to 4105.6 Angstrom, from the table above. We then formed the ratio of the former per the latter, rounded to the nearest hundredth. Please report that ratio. 1.20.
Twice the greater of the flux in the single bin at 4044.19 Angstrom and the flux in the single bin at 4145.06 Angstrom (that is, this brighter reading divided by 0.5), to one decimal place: 32.8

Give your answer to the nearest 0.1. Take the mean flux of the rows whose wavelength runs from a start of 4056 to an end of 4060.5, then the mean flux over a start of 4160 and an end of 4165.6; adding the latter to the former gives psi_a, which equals 28.6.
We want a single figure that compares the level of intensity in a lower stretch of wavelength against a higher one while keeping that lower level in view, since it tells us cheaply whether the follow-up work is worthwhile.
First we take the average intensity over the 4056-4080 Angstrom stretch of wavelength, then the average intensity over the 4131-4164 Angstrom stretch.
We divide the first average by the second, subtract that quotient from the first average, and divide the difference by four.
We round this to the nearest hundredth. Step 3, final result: 3.35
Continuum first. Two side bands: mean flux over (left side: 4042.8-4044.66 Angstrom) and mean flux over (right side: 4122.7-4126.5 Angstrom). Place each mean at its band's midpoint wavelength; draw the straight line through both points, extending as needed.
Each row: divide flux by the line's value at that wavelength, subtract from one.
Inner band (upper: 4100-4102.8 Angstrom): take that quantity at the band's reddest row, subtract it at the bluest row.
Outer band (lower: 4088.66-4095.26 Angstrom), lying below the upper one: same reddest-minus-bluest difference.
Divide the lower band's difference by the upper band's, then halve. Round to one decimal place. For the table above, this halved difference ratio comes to -3.2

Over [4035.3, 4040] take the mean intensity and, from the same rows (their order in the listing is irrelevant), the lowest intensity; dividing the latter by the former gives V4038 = 0.965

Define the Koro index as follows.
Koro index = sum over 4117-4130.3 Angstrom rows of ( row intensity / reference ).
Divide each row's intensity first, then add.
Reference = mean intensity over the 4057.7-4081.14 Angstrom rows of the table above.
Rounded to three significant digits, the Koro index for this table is 13.9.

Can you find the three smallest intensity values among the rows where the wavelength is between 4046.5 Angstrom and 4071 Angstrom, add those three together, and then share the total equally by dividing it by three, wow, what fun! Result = 13.3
